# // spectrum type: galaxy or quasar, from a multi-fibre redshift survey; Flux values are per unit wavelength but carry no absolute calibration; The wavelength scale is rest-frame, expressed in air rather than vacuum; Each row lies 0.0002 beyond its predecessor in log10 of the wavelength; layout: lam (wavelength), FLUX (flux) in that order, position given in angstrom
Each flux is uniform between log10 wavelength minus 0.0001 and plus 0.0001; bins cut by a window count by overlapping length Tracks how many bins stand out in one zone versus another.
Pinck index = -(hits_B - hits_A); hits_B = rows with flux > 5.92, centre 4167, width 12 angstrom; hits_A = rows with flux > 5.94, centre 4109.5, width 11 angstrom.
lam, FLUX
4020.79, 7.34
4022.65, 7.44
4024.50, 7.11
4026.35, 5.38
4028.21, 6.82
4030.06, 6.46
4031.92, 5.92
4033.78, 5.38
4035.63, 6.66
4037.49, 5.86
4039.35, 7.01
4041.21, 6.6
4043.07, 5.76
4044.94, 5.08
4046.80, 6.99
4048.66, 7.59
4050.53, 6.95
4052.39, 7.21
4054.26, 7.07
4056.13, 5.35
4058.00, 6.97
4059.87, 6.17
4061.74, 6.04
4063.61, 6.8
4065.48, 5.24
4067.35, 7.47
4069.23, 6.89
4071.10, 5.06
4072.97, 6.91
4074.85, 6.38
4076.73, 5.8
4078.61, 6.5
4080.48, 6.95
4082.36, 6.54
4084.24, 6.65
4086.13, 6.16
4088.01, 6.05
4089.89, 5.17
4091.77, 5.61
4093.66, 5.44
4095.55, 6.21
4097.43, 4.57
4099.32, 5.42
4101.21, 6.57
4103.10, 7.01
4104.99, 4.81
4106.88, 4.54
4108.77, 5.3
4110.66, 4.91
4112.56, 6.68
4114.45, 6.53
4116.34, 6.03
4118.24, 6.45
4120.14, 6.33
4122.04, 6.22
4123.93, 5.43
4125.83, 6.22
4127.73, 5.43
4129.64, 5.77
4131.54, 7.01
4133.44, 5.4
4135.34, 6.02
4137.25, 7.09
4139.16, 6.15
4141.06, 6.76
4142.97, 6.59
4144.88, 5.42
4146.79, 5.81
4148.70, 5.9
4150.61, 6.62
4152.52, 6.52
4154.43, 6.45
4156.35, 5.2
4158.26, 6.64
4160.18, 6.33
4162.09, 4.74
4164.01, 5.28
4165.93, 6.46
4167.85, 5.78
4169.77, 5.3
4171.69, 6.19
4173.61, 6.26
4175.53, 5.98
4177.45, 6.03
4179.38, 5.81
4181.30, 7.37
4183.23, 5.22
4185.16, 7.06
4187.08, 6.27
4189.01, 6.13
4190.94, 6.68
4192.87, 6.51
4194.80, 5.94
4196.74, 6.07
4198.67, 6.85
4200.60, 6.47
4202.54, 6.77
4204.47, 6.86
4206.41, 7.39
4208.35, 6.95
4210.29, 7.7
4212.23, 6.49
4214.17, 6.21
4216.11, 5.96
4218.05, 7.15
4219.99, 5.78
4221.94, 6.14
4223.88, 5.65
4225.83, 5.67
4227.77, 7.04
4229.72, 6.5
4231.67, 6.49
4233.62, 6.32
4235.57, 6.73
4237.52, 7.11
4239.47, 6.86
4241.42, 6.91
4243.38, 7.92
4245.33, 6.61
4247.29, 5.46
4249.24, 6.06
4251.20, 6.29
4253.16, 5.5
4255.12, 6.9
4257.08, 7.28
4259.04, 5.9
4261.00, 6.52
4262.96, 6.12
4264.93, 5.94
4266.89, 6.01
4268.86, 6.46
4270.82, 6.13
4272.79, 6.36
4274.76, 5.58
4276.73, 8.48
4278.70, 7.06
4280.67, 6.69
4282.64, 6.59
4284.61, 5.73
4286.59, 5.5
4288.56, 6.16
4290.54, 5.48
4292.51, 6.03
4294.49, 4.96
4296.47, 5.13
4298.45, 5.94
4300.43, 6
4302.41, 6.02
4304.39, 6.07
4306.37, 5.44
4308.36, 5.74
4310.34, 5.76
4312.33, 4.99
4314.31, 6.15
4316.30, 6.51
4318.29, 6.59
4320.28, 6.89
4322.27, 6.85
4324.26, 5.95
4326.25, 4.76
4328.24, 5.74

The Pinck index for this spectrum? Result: 0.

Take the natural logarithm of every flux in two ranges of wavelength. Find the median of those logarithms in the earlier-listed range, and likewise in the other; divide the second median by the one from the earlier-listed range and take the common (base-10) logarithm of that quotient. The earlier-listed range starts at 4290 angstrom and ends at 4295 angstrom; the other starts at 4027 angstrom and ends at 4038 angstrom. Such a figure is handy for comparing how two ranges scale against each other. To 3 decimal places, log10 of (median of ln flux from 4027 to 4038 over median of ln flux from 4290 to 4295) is 0.030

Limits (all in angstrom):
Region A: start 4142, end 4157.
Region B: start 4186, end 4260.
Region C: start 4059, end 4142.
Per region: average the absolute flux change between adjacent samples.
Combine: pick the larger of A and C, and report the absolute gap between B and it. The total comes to 0.21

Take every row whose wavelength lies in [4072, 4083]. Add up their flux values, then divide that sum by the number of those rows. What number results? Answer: 6.51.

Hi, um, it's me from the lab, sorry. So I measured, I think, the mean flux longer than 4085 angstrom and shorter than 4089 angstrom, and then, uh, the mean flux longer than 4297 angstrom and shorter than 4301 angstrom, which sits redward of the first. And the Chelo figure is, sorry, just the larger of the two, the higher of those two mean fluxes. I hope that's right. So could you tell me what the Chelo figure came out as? 6.11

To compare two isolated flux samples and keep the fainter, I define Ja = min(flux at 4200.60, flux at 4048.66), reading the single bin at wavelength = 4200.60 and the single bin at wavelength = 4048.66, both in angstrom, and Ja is 6.47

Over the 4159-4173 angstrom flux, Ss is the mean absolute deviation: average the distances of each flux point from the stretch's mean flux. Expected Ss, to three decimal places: 0.531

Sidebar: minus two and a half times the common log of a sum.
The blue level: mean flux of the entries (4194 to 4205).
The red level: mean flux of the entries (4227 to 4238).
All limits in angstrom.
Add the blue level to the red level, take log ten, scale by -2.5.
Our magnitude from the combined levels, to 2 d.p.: -2.80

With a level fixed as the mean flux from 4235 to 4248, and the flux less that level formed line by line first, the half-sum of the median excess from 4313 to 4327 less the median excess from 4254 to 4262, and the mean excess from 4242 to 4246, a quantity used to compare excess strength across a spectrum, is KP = 0.1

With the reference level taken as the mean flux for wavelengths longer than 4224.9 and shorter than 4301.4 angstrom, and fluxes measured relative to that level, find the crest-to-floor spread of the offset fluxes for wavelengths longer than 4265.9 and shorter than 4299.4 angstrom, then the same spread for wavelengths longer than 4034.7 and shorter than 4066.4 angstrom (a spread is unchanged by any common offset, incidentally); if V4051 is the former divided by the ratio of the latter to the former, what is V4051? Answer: 4.9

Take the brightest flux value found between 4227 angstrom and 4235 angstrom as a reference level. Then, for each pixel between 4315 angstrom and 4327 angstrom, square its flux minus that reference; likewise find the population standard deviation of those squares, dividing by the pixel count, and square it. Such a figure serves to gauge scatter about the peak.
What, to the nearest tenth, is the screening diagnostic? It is 3.4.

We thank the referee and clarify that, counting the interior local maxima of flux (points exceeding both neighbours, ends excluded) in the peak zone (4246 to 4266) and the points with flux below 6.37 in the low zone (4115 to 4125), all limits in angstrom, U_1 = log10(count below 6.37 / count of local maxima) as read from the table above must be 0.1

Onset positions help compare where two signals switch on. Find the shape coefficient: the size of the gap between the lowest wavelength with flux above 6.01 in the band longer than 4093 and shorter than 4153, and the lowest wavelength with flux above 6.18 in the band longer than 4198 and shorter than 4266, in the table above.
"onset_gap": 103.1 angstrom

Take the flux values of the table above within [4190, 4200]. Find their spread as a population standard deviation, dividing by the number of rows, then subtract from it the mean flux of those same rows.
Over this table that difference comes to -6.06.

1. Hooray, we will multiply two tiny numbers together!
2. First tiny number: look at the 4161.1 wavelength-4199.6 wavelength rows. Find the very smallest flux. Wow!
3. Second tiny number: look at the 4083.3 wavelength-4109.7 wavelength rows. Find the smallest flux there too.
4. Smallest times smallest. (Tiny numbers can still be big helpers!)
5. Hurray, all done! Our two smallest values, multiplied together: 21.5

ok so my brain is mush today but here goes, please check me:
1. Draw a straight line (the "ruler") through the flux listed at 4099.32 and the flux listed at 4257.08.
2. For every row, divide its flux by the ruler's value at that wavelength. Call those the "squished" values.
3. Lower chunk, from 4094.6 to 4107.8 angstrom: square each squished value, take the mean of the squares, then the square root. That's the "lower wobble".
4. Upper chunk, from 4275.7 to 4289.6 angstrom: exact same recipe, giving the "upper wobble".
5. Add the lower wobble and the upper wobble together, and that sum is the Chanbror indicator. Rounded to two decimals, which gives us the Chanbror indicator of 1.92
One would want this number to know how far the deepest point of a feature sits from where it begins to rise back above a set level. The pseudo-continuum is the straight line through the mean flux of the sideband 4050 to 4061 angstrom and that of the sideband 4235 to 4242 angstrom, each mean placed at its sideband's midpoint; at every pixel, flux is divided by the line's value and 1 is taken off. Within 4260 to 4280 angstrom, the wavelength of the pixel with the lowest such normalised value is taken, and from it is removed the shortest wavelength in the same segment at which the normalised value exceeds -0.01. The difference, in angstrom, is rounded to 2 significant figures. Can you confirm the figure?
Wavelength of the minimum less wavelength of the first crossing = -2.0 angstrom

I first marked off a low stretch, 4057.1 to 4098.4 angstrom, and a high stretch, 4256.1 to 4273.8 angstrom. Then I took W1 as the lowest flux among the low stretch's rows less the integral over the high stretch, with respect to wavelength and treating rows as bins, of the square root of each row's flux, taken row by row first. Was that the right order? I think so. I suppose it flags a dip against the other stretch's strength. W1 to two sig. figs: -40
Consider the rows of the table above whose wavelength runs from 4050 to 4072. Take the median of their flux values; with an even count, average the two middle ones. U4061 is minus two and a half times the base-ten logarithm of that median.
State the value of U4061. -2.09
